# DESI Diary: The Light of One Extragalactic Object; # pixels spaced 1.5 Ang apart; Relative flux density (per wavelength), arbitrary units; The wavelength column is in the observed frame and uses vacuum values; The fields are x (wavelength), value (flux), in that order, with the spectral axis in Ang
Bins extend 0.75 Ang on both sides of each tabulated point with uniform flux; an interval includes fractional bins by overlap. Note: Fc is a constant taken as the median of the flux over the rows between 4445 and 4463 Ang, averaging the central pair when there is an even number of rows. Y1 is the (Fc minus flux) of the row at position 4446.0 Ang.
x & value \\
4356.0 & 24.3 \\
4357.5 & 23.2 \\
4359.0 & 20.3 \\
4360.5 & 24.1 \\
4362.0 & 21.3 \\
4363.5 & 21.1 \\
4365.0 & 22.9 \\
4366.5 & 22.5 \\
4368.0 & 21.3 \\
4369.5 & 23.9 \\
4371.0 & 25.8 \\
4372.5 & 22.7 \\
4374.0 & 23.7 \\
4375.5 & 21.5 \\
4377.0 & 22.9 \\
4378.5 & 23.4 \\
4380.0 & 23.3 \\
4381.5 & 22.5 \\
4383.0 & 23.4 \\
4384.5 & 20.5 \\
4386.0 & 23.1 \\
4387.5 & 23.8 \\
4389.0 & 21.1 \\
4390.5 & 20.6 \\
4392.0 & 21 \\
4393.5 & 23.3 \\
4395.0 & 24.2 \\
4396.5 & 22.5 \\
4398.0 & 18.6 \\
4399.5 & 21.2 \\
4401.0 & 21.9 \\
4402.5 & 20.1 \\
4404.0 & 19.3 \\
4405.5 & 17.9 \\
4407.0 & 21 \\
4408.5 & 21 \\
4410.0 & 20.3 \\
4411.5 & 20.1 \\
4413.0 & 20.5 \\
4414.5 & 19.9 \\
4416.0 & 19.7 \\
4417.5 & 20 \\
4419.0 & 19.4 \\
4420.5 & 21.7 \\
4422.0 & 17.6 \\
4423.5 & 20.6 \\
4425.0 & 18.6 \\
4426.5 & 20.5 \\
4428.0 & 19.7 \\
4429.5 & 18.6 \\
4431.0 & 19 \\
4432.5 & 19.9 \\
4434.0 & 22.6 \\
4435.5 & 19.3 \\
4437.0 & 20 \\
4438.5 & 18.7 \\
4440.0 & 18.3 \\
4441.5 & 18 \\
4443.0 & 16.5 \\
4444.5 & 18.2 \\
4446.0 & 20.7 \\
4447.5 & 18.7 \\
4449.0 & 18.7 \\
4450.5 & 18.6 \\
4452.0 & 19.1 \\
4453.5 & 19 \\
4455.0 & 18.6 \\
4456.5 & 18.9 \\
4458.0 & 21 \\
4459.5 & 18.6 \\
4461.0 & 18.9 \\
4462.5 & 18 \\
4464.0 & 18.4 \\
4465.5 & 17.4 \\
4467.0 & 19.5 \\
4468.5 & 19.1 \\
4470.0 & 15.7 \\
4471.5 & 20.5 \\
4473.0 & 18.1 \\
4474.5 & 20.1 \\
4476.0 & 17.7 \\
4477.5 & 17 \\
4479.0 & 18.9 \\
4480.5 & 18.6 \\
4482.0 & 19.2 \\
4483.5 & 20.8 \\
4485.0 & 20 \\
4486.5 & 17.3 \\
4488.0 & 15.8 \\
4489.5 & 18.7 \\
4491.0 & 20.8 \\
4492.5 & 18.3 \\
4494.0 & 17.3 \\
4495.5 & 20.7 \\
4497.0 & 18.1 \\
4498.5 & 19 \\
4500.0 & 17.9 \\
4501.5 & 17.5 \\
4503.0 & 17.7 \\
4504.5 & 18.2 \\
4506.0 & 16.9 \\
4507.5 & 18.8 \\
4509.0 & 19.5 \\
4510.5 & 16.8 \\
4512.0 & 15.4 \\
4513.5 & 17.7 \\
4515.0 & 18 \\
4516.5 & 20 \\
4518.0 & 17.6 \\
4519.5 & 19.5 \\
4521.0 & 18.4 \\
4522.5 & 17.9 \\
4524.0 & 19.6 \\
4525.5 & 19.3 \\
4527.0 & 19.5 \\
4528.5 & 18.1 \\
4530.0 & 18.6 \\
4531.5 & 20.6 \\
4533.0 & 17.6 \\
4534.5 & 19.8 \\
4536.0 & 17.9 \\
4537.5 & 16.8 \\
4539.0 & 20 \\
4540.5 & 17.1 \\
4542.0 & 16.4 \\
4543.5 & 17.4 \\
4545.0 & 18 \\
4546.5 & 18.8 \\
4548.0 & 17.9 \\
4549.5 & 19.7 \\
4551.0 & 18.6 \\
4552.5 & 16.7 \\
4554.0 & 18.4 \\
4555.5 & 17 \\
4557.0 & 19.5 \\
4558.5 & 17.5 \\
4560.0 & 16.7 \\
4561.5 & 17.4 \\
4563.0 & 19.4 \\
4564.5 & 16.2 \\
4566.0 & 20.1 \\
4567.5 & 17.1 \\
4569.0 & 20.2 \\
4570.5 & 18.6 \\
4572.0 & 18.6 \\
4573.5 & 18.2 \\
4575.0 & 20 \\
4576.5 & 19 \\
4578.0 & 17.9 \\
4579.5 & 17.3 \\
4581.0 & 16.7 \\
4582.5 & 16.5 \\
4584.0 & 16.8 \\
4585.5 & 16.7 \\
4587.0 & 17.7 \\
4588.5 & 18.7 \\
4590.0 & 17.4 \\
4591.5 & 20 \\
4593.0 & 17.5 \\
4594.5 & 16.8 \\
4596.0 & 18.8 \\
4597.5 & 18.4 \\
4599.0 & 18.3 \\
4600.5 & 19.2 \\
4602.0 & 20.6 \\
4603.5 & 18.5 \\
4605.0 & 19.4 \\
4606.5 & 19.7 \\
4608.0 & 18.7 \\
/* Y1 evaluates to -1.9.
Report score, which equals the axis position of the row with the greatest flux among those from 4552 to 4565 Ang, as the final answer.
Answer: 4557.0 Ang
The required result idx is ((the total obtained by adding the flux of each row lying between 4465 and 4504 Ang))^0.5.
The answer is 21.9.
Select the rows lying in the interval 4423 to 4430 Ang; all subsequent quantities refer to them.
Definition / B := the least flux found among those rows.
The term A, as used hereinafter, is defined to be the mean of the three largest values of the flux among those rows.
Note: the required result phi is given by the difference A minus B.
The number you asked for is 1.7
